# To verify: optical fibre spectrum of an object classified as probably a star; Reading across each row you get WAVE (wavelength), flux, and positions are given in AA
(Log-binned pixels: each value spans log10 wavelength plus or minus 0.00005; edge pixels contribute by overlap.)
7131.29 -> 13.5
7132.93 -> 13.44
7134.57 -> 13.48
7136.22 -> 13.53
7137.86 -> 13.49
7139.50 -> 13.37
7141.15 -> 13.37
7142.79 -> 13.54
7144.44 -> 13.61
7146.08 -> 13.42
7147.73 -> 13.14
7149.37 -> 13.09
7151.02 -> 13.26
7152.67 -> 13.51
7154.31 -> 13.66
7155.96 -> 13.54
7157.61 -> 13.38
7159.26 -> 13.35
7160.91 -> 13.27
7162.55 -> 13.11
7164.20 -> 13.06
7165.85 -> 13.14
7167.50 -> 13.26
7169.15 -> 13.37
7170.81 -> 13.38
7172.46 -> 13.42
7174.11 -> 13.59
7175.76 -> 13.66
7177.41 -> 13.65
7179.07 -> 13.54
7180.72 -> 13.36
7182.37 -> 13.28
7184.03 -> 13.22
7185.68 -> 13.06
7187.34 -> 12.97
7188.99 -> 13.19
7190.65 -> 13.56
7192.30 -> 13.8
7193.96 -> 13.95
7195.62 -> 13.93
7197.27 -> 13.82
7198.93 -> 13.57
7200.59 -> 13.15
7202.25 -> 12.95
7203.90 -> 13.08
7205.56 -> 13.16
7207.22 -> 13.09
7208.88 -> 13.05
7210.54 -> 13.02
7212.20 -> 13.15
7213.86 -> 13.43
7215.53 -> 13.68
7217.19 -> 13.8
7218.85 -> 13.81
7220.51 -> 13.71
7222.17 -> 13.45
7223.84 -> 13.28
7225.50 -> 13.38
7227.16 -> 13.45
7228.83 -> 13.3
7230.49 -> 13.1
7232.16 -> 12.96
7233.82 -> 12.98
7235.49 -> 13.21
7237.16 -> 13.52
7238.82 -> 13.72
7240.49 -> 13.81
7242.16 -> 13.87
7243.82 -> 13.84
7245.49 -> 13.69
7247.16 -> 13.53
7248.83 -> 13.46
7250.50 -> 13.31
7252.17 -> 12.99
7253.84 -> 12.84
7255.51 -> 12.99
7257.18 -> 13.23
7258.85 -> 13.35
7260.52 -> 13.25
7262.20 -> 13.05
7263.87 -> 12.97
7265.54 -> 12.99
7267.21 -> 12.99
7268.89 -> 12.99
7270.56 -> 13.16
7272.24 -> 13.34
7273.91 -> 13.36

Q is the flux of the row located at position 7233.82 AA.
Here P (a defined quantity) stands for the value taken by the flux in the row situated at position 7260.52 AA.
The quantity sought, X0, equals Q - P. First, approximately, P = 13.25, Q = 12.98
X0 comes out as -0.27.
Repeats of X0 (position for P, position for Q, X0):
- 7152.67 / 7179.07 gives 0.03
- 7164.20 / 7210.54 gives -0.04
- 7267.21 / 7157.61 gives 0.39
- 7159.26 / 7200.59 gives -0.20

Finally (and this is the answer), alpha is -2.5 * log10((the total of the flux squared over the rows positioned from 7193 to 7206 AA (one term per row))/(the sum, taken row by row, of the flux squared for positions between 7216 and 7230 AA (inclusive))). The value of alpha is 0.01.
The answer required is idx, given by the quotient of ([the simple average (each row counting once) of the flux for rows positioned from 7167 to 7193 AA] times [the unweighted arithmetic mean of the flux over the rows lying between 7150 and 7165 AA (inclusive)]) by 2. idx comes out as 89.40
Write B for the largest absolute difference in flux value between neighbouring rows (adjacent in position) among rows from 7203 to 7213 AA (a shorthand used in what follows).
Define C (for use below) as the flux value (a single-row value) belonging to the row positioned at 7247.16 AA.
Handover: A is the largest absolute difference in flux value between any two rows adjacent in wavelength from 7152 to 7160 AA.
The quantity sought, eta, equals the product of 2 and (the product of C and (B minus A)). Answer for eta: -0.8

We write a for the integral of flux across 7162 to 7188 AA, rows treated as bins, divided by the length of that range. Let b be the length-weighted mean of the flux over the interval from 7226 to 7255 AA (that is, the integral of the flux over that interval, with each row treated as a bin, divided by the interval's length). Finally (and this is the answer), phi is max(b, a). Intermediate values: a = 13.3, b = 13.4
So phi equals 13.4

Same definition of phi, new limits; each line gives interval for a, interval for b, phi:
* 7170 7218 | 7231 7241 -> 13.4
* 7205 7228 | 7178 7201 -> 13.5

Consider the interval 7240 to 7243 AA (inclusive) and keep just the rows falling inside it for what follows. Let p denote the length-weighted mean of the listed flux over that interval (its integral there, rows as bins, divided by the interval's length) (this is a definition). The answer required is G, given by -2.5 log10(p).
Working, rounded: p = 13.9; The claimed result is -2.85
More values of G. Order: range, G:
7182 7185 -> -2.80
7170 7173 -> -2.82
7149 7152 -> -2.80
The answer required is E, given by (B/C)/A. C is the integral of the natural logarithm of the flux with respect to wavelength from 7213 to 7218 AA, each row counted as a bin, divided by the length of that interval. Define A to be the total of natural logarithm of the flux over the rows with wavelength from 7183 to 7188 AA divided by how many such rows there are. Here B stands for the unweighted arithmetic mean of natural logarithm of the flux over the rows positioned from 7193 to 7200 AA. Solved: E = 0.391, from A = 2.57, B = 2.63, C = 2.61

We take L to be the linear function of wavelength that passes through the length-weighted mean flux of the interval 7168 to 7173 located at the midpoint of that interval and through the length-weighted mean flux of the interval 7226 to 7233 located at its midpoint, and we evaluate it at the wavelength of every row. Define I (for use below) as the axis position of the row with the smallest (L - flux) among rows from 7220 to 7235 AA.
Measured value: 7220.51 AA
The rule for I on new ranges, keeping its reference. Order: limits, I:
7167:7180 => 7175.76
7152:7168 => 7154.31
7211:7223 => 7218.85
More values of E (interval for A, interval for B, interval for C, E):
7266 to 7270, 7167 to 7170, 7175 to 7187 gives 0.389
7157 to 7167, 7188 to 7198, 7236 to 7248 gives 0.387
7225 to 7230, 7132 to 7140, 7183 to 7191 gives 0.389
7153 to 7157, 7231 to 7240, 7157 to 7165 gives 0.383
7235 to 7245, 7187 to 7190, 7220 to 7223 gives 0.377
